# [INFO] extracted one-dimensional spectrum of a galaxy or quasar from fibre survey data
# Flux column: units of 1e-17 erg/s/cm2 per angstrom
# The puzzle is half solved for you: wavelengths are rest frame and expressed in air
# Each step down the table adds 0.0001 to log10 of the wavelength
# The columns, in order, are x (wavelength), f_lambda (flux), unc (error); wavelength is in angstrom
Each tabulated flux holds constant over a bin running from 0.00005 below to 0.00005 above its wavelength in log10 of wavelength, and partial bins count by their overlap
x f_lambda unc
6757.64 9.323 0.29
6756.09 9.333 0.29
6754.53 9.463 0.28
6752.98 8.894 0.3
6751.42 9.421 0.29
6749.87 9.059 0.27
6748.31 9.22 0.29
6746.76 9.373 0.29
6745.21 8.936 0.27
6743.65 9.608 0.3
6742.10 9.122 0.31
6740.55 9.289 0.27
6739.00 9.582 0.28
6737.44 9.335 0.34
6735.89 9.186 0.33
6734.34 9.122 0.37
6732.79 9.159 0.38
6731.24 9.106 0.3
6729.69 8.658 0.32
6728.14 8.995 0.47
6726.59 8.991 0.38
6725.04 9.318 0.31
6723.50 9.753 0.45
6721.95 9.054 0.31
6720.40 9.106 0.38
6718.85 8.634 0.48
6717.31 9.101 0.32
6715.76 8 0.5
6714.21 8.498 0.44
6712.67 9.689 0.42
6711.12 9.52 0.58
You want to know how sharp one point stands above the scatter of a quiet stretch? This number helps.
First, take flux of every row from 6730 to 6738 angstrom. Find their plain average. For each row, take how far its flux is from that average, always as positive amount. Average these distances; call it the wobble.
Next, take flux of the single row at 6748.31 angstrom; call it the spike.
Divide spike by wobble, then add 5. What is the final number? 151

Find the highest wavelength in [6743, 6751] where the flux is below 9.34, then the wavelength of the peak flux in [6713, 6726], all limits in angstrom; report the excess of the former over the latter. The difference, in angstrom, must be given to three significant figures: 26.4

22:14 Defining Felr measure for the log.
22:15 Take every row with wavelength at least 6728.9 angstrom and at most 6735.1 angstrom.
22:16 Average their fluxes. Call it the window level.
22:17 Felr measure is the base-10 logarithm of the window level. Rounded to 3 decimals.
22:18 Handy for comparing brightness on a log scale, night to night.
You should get 0.955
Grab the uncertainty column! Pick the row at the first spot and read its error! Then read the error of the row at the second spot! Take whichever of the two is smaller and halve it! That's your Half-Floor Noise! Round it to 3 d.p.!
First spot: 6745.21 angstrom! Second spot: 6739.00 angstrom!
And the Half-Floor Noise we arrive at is 0.135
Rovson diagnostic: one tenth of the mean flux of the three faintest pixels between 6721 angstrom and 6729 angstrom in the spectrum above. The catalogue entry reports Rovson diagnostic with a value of 0.901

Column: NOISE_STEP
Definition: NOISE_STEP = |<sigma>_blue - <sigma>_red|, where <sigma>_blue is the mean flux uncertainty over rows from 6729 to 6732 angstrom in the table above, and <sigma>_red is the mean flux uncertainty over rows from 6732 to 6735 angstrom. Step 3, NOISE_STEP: 0.065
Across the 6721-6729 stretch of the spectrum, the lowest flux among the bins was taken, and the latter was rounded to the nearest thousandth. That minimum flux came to 8.991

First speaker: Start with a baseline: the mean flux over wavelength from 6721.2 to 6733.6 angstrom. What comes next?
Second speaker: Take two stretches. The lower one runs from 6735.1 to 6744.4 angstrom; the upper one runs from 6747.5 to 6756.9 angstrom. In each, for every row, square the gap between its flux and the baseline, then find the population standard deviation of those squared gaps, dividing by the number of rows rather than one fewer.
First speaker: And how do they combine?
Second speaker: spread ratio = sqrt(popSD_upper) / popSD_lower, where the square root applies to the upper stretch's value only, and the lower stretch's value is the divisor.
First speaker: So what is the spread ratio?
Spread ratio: 2.06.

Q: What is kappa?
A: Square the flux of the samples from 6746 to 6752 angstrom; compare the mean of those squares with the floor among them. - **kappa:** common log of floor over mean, -0.020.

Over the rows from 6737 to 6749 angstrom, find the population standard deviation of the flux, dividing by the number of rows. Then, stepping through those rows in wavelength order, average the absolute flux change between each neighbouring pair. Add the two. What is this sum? 0.56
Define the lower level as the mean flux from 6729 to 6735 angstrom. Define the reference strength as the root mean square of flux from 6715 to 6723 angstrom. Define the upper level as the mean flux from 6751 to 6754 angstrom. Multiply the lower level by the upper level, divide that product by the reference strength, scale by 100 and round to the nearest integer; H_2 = 939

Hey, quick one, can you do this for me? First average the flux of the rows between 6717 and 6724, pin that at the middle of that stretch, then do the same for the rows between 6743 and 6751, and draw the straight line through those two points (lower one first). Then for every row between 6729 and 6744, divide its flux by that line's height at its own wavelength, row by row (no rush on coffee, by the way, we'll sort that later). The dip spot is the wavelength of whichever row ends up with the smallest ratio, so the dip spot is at 6729.69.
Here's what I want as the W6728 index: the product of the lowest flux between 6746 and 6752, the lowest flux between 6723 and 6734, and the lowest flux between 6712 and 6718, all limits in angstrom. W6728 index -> 627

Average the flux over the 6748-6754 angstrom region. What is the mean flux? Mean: 9.15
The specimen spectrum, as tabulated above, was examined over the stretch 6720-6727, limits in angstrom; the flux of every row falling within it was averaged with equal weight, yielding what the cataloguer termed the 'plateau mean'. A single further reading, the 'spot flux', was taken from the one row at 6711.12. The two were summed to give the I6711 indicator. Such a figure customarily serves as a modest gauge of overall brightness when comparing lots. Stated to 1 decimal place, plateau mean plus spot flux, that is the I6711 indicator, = 18.8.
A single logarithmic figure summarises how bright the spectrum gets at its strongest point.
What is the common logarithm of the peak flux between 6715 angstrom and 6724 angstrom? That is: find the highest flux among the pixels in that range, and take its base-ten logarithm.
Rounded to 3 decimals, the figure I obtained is 0.989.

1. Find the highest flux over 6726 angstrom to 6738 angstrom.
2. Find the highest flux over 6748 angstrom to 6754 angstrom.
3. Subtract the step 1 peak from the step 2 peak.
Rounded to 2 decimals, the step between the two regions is 0.09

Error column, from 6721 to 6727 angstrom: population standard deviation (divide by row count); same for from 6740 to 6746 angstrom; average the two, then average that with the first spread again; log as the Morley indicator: 0.048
